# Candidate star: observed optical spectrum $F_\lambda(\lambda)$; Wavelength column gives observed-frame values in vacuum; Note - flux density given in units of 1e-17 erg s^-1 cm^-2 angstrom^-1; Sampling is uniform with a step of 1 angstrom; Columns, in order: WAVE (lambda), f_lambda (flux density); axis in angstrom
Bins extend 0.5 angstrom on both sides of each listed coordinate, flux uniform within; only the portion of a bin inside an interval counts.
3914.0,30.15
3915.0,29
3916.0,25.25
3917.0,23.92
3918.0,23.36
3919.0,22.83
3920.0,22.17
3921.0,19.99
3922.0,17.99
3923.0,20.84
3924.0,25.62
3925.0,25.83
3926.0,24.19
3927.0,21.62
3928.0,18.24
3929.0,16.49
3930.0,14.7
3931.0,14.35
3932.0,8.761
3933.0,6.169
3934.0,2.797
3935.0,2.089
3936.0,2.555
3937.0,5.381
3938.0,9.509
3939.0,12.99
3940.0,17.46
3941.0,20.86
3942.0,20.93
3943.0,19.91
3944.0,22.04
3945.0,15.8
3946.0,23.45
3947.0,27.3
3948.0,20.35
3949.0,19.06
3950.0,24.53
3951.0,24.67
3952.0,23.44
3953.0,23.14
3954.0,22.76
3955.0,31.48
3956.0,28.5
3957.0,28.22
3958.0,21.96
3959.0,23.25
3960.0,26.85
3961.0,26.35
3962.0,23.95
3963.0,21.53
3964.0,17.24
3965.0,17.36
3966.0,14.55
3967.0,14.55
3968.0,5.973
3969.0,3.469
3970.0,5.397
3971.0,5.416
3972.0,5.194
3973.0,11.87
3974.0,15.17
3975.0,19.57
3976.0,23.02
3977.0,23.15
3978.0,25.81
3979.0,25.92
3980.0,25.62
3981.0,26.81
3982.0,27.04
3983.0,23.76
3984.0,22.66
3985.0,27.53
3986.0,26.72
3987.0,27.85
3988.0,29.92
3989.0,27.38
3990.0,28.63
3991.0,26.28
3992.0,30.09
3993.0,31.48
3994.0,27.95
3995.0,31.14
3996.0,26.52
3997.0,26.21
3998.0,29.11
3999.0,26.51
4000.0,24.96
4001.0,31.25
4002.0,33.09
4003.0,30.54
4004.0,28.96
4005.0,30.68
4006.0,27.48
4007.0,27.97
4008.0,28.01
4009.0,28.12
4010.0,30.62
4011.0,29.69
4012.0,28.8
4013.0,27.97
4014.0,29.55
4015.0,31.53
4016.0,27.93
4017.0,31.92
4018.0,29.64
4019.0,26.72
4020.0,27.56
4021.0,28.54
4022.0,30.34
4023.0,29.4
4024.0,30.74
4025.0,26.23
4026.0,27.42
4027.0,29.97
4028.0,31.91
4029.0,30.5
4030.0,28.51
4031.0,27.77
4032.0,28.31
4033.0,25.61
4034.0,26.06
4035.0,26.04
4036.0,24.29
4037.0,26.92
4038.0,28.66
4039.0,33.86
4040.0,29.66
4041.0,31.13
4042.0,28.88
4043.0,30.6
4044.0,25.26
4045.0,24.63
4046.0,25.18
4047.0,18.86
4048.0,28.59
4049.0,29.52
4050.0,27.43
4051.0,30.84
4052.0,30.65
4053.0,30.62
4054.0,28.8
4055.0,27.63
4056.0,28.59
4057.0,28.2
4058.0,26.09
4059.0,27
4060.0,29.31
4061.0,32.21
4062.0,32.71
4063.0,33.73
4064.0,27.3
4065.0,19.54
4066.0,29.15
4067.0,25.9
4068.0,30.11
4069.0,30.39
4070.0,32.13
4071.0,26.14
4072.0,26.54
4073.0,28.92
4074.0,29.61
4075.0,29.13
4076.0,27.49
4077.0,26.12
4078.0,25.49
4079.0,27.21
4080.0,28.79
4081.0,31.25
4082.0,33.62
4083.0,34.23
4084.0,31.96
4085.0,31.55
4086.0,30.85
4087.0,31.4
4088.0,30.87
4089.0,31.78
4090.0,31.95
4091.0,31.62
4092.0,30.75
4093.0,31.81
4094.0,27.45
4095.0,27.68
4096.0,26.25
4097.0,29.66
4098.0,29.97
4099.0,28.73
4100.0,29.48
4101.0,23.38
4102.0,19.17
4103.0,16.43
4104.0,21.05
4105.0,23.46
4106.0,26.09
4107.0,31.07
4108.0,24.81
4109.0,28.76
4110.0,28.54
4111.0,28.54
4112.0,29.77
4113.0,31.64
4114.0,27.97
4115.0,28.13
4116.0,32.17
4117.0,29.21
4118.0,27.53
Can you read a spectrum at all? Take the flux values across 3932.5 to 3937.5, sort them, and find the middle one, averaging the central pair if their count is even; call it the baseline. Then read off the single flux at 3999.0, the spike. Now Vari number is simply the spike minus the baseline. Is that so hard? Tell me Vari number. 24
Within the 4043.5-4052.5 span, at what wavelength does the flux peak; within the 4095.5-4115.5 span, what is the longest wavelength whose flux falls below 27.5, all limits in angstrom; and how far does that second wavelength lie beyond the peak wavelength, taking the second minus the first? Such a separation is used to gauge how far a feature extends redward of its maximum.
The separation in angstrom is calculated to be 57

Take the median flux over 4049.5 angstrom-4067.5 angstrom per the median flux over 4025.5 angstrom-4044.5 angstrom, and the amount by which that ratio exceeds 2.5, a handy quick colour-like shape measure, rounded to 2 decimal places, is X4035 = -1.49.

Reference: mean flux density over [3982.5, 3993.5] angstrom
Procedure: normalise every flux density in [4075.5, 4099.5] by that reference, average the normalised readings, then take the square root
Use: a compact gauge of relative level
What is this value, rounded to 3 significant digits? 1.04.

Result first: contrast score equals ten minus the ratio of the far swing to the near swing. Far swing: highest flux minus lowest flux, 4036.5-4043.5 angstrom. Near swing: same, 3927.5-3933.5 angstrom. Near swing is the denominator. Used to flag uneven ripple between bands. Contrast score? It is 9.4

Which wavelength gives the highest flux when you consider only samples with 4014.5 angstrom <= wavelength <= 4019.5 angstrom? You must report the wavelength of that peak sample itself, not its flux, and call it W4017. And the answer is 4017.0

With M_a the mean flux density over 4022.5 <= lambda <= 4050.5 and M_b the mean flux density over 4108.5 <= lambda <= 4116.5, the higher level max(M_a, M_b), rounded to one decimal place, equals 29.4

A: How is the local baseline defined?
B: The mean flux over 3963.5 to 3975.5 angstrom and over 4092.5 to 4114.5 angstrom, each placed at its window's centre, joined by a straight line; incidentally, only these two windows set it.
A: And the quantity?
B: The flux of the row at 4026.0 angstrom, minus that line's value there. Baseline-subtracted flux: 9.5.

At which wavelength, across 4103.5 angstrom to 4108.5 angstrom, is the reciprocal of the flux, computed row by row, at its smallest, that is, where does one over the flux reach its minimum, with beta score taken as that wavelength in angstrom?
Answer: 4107.0 angstrom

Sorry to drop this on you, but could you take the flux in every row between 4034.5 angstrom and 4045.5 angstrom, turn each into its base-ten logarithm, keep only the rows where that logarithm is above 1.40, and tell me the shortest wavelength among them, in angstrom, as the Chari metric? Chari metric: 4035.0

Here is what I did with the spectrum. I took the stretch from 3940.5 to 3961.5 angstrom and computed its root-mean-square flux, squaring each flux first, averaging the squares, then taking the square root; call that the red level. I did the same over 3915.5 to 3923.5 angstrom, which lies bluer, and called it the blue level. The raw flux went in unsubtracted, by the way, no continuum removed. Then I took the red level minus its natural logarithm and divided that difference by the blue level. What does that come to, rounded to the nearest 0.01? 0.93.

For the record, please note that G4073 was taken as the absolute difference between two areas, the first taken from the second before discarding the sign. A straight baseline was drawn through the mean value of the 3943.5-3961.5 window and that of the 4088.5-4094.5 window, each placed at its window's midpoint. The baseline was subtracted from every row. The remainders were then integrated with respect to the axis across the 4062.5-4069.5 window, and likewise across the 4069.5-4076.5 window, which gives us 1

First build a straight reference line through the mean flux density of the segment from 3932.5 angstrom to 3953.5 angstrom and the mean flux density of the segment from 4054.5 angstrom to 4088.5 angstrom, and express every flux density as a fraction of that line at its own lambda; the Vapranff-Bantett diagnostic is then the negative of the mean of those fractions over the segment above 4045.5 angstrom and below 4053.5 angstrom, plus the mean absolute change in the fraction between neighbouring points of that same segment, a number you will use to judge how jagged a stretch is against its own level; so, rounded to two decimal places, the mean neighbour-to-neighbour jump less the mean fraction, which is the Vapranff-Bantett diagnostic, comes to -0.91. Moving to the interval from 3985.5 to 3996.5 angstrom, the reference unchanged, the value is -1.23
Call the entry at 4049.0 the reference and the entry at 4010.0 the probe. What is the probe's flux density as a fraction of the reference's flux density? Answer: 1.04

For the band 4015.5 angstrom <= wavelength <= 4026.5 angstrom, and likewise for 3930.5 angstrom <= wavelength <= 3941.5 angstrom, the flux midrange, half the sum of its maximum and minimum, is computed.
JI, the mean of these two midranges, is 20.3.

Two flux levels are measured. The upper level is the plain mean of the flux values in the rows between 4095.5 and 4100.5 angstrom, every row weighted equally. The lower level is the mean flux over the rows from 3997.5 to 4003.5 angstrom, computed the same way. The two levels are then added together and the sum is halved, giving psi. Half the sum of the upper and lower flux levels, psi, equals 29.0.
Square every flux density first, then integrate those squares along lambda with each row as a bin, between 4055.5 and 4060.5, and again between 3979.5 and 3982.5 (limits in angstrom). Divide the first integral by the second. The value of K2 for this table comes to 1.8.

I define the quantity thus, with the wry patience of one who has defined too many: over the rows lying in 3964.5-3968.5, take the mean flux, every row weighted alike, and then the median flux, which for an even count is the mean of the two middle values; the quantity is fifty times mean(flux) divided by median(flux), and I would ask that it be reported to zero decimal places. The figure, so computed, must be 45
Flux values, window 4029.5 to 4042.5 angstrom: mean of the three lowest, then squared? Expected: 641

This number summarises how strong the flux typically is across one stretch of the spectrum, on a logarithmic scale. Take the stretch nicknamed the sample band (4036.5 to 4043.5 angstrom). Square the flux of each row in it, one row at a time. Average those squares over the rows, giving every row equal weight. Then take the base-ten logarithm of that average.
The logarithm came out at 2.96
